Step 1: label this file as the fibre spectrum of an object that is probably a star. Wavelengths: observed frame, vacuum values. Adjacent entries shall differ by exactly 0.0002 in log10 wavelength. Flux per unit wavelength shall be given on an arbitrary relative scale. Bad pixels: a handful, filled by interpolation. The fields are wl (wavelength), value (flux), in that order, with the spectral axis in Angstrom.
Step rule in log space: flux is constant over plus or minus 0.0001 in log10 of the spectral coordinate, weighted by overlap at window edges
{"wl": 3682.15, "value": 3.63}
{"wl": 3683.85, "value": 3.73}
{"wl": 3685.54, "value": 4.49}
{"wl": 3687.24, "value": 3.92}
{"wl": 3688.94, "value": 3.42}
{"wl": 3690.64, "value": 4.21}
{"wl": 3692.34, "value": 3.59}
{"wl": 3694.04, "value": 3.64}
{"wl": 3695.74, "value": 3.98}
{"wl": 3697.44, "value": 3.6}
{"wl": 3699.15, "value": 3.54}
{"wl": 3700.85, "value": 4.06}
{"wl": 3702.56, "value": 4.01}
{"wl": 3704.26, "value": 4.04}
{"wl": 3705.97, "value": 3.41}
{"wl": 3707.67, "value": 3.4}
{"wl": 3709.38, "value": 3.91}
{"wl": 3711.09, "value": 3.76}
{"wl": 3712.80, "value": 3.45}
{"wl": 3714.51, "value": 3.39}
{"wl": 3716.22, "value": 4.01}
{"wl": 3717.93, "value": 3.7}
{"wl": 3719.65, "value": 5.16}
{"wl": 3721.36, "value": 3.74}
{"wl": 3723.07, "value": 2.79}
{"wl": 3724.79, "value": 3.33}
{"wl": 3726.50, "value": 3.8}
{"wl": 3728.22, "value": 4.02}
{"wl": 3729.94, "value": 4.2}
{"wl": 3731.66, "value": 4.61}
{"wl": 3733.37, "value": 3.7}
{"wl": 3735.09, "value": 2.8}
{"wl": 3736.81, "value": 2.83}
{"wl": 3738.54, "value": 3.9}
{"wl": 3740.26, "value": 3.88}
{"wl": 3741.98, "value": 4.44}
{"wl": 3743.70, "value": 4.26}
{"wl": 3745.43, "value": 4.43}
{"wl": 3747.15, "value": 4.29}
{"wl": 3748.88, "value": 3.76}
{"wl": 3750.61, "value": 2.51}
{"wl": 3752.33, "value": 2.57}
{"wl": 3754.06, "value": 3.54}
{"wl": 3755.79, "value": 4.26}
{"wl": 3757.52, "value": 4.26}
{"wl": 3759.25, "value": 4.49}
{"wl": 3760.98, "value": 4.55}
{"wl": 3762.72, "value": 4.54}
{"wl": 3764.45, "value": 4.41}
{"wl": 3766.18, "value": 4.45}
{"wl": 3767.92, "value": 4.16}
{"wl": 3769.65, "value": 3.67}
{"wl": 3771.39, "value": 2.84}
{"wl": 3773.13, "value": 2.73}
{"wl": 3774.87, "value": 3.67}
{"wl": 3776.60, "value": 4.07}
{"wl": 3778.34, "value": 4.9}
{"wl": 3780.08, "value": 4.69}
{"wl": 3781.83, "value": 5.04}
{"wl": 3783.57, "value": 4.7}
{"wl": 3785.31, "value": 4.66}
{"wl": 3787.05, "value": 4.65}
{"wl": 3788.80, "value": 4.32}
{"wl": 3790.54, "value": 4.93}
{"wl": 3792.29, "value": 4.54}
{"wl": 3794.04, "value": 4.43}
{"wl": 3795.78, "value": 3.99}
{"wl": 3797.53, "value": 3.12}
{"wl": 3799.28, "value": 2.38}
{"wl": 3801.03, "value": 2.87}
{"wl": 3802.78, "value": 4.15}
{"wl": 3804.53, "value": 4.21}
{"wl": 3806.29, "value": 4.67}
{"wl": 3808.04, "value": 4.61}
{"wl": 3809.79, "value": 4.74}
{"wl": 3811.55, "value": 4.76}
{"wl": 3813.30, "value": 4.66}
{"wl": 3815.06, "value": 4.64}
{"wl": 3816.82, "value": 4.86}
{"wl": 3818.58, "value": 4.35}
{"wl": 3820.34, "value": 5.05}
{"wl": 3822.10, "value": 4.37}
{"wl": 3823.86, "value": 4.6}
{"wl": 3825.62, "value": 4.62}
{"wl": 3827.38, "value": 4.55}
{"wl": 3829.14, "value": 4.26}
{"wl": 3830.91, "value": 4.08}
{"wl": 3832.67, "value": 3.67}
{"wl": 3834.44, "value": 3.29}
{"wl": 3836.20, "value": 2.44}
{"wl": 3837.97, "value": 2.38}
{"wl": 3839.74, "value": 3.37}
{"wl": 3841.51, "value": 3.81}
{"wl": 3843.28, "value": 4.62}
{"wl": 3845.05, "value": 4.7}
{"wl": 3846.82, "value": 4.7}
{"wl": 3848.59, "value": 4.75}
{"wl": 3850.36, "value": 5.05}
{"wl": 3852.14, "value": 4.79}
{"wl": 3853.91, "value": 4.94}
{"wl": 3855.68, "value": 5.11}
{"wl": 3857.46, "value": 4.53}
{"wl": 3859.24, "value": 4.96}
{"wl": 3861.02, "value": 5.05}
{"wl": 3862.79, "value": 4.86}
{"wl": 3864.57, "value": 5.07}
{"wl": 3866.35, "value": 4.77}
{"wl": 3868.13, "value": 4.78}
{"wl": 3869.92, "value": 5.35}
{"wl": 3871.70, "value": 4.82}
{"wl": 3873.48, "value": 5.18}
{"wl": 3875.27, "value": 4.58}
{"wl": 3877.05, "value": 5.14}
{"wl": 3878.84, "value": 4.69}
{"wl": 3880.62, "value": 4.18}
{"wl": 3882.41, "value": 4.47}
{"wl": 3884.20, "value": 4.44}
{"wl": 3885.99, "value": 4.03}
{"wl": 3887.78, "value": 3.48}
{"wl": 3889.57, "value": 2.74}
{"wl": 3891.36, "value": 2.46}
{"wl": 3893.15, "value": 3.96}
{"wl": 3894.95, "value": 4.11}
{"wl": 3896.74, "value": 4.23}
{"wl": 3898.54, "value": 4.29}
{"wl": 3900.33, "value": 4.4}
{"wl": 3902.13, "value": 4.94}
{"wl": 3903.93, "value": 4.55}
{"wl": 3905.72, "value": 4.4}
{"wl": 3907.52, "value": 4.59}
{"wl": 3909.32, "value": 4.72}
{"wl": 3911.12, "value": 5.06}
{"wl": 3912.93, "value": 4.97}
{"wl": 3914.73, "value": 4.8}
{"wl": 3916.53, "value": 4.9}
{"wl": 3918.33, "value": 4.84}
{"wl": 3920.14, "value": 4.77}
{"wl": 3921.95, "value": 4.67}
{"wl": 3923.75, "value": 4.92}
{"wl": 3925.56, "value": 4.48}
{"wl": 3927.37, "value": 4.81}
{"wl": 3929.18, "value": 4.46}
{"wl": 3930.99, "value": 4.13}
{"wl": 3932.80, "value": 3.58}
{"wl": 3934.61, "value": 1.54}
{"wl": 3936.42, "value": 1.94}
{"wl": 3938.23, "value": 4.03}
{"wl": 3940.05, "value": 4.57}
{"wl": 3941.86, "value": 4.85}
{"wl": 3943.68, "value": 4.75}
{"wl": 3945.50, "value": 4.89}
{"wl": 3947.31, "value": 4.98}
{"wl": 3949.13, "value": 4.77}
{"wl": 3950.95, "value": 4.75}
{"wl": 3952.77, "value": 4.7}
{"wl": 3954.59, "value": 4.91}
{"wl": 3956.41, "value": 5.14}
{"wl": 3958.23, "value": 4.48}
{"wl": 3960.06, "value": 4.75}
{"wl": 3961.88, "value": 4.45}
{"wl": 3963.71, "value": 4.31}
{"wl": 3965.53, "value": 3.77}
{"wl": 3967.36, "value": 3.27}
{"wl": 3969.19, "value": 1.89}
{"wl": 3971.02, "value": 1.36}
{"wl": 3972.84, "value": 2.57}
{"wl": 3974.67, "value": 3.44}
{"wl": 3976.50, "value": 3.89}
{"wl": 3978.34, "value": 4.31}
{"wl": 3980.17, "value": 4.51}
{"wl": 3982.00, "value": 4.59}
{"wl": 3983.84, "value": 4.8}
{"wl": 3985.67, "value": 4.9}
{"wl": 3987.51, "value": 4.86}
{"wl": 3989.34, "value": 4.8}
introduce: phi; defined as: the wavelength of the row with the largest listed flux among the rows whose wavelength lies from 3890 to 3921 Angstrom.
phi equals 3911.12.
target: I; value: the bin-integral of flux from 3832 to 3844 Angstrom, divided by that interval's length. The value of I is 3.34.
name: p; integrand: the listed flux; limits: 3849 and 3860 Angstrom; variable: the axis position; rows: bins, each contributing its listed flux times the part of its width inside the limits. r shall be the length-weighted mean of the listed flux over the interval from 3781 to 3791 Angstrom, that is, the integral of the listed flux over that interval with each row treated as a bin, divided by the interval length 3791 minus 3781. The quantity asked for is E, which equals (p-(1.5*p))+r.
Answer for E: -22.2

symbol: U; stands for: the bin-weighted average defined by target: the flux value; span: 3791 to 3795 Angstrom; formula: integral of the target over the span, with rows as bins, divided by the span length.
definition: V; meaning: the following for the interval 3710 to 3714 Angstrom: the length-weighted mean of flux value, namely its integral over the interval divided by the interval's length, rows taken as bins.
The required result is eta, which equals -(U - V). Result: -0.9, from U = 4.52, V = 3.6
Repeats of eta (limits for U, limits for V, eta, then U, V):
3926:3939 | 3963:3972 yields -0.6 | 3.53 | 2.9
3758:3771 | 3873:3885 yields 0.4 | 4.27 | 4.7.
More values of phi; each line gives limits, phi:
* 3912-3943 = 3912.93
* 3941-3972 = 3956.41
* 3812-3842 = 3820.34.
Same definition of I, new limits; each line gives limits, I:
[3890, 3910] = 4.20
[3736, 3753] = 3.70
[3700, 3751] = 3.80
